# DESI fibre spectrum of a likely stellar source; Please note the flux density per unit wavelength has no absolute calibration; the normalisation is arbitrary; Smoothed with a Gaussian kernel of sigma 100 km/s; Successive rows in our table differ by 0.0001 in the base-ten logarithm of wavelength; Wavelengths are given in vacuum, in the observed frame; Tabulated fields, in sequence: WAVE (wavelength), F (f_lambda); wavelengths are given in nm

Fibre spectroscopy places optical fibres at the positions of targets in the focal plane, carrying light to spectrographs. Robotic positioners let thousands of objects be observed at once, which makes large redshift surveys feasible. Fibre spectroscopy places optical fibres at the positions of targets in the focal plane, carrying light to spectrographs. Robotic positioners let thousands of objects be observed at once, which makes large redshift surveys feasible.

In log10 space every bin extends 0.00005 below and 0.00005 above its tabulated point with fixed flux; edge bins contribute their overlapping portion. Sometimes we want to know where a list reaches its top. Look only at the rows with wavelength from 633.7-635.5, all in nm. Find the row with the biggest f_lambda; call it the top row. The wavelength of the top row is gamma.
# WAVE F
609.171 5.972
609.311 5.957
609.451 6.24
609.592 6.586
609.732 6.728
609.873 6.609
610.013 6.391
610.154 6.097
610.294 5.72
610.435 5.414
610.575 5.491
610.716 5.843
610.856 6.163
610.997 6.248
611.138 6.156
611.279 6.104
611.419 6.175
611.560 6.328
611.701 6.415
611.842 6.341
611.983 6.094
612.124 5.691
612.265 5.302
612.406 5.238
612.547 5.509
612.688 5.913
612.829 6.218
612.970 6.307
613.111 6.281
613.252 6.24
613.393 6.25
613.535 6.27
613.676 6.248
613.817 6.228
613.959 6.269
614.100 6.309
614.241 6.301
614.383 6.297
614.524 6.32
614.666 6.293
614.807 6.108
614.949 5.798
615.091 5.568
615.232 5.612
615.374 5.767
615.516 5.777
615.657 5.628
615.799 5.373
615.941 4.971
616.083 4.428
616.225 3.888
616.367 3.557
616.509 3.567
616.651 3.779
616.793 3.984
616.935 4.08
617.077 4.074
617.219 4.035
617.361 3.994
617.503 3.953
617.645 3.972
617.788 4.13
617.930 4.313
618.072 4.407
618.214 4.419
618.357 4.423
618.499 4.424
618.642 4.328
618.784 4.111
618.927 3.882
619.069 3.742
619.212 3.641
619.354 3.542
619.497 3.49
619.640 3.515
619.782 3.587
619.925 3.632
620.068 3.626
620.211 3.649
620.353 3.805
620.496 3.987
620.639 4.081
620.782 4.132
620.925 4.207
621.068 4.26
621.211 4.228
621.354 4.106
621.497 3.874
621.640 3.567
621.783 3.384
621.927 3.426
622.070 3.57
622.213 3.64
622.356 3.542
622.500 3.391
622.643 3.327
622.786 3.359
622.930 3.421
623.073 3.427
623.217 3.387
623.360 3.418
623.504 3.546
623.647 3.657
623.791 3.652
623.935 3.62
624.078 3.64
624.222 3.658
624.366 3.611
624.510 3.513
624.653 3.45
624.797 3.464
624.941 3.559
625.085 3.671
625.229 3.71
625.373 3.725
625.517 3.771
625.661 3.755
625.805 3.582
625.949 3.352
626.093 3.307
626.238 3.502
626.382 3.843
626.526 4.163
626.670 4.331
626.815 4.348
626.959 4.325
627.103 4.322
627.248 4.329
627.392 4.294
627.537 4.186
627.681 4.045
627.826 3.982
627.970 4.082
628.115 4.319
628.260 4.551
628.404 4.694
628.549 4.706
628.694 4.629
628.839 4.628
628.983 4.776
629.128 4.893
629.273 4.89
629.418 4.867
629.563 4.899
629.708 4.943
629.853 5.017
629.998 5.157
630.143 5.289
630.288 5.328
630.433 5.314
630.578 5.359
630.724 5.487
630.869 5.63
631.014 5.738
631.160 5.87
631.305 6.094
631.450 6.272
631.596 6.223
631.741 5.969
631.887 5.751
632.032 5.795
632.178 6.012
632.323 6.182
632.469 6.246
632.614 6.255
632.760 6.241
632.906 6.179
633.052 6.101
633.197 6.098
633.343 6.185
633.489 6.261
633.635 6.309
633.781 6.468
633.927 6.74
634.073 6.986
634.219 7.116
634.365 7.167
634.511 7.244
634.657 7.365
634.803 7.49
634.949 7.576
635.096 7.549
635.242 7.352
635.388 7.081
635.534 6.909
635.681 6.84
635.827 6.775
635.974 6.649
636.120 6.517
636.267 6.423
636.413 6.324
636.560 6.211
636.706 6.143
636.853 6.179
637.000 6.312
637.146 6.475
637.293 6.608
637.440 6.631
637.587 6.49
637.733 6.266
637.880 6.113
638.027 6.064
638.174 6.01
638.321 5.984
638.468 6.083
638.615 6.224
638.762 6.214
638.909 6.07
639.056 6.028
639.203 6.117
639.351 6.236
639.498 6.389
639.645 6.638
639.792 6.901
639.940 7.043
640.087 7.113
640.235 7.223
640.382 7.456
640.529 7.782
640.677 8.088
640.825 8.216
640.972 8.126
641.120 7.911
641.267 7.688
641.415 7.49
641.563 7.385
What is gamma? 634.949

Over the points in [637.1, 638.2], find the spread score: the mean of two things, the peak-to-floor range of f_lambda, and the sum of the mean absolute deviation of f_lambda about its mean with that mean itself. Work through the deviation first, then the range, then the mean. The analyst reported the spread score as 3.59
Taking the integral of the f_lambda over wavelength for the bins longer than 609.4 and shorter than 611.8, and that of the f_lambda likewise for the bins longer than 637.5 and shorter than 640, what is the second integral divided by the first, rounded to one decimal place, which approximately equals 1.1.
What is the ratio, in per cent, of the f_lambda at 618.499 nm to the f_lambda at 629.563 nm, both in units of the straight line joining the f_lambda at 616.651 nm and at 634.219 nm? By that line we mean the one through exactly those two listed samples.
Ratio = 136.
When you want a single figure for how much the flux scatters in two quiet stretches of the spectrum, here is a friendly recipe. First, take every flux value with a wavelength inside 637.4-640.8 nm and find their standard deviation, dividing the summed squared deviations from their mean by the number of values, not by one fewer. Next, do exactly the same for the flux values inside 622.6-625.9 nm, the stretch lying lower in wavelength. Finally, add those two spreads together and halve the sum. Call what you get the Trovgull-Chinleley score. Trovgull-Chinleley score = 0.36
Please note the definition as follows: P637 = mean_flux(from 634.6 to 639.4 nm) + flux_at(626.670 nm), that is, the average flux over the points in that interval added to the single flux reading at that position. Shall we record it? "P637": 11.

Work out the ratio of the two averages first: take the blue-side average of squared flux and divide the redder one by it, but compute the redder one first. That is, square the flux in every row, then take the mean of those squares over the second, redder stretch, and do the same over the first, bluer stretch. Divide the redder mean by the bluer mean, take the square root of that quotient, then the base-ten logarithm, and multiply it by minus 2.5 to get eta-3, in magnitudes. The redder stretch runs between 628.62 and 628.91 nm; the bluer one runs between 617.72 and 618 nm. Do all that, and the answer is -0.10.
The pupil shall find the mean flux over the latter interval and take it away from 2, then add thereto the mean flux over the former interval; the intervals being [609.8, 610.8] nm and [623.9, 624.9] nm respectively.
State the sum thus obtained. 4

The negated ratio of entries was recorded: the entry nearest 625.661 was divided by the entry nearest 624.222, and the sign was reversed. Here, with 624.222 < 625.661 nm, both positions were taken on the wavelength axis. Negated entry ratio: -1.03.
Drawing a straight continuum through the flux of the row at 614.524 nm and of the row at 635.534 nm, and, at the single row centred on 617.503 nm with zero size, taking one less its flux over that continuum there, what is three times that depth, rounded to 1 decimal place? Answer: 1.1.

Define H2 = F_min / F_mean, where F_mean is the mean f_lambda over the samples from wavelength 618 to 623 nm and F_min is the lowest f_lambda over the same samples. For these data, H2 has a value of 0.87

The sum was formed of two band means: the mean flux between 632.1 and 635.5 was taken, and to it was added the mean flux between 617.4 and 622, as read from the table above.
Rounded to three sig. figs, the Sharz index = 10.6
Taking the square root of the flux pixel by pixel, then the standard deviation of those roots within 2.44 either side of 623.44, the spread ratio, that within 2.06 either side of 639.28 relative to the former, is 2.4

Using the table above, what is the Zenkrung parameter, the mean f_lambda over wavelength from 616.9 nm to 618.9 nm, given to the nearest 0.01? 4.19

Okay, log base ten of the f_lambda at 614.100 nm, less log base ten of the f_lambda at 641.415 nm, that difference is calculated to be -0.07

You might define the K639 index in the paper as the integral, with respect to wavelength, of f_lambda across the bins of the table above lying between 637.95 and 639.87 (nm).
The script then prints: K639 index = 12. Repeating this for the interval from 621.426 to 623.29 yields 6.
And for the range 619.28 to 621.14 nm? 7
